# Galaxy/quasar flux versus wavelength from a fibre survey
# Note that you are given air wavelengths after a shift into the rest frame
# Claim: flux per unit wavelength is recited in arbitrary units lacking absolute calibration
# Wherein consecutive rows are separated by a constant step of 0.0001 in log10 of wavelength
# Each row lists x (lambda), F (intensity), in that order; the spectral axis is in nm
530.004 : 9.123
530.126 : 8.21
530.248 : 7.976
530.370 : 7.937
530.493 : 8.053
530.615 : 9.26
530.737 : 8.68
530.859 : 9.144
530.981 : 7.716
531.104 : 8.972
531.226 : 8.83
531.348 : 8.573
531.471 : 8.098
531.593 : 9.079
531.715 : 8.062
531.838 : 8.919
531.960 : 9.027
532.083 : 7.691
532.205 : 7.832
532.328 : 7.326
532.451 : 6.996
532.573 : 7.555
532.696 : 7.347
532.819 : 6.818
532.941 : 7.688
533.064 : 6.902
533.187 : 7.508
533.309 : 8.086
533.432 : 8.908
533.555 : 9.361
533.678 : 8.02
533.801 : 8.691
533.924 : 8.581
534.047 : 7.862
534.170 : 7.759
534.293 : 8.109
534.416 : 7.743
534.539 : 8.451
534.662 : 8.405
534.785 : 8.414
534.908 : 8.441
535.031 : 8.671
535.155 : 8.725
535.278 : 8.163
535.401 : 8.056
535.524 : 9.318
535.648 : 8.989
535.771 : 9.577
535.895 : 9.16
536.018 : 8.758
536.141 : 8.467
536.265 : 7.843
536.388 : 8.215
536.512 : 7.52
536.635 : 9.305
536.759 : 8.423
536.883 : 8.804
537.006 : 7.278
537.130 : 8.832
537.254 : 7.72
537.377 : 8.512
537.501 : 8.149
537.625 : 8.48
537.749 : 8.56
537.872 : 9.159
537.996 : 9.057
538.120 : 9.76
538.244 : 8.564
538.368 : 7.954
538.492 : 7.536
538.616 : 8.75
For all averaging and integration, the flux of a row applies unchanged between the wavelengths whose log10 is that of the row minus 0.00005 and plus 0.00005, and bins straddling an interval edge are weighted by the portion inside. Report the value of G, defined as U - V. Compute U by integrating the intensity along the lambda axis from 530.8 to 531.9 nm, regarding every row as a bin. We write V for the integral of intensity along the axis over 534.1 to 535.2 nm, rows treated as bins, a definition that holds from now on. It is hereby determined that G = 0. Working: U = 9.5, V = 9.1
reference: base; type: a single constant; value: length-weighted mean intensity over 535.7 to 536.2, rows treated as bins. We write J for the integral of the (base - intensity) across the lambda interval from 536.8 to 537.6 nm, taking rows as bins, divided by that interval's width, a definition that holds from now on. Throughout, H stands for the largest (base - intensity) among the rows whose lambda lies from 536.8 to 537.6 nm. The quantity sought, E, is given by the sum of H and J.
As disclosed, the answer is 2.5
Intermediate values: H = 1.73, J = 0.8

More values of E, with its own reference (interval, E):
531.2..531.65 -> 1.3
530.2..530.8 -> 1.7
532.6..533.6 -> 3.4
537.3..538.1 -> 1.2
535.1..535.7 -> 1.3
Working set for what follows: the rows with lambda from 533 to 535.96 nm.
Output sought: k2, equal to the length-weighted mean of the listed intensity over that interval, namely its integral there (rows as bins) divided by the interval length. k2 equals 8.41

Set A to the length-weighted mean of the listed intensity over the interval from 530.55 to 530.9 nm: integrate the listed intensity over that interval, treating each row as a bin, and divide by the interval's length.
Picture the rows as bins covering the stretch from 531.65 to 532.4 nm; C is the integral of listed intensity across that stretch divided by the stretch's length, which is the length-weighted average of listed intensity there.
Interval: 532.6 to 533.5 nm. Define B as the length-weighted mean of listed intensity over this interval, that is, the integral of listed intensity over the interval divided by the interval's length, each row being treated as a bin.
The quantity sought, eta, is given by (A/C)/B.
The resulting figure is 0.146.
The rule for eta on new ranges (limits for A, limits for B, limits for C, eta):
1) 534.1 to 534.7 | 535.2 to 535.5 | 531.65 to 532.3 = 0.118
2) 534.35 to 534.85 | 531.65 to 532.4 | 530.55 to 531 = 0.115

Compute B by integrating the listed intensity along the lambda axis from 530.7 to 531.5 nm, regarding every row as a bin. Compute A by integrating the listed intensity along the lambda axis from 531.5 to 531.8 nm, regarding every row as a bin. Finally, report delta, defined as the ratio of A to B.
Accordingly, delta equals 0.37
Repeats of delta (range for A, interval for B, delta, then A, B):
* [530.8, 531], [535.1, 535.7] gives 0.33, 1.7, 5.2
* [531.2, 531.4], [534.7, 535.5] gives 0.26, 1.7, 6.8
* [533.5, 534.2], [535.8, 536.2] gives 1.66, 5.9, 3.5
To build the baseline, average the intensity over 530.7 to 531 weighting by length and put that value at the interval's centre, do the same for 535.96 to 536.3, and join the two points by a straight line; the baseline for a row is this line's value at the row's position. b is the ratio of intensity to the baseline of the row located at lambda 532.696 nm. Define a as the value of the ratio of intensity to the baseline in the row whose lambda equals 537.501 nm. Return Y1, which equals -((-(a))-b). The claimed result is 1.84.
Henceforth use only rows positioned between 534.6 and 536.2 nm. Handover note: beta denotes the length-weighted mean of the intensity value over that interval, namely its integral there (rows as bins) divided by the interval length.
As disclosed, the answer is 8.7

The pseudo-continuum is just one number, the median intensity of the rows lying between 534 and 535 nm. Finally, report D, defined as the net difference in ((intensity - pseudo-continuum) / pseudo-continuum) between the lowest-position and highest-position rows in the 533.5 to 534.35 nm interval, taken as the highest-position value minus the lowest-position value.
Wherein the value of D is -0.15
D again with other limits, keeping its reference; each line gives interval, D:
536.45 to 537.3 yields 0.02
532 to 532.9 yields -0.11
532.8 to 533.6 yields 0.31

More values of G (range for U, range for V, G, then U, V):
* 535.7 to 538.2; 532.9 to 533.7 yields 15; 21.5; 6.5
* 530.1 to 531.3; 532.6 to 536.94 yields -26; 10.2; 36.1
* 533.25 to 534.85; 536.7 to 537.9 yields 3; 13.3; 10.0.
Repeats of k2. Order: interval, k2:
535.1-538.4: 8.57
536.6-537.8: 8.38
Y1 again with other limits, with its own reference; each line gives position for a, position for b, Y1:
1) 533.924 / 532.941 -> 1.91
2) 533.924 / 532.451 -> 1.83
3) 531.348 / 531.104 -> 2.04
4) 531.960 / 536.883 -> 2.11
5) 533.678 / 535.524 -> 2.05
